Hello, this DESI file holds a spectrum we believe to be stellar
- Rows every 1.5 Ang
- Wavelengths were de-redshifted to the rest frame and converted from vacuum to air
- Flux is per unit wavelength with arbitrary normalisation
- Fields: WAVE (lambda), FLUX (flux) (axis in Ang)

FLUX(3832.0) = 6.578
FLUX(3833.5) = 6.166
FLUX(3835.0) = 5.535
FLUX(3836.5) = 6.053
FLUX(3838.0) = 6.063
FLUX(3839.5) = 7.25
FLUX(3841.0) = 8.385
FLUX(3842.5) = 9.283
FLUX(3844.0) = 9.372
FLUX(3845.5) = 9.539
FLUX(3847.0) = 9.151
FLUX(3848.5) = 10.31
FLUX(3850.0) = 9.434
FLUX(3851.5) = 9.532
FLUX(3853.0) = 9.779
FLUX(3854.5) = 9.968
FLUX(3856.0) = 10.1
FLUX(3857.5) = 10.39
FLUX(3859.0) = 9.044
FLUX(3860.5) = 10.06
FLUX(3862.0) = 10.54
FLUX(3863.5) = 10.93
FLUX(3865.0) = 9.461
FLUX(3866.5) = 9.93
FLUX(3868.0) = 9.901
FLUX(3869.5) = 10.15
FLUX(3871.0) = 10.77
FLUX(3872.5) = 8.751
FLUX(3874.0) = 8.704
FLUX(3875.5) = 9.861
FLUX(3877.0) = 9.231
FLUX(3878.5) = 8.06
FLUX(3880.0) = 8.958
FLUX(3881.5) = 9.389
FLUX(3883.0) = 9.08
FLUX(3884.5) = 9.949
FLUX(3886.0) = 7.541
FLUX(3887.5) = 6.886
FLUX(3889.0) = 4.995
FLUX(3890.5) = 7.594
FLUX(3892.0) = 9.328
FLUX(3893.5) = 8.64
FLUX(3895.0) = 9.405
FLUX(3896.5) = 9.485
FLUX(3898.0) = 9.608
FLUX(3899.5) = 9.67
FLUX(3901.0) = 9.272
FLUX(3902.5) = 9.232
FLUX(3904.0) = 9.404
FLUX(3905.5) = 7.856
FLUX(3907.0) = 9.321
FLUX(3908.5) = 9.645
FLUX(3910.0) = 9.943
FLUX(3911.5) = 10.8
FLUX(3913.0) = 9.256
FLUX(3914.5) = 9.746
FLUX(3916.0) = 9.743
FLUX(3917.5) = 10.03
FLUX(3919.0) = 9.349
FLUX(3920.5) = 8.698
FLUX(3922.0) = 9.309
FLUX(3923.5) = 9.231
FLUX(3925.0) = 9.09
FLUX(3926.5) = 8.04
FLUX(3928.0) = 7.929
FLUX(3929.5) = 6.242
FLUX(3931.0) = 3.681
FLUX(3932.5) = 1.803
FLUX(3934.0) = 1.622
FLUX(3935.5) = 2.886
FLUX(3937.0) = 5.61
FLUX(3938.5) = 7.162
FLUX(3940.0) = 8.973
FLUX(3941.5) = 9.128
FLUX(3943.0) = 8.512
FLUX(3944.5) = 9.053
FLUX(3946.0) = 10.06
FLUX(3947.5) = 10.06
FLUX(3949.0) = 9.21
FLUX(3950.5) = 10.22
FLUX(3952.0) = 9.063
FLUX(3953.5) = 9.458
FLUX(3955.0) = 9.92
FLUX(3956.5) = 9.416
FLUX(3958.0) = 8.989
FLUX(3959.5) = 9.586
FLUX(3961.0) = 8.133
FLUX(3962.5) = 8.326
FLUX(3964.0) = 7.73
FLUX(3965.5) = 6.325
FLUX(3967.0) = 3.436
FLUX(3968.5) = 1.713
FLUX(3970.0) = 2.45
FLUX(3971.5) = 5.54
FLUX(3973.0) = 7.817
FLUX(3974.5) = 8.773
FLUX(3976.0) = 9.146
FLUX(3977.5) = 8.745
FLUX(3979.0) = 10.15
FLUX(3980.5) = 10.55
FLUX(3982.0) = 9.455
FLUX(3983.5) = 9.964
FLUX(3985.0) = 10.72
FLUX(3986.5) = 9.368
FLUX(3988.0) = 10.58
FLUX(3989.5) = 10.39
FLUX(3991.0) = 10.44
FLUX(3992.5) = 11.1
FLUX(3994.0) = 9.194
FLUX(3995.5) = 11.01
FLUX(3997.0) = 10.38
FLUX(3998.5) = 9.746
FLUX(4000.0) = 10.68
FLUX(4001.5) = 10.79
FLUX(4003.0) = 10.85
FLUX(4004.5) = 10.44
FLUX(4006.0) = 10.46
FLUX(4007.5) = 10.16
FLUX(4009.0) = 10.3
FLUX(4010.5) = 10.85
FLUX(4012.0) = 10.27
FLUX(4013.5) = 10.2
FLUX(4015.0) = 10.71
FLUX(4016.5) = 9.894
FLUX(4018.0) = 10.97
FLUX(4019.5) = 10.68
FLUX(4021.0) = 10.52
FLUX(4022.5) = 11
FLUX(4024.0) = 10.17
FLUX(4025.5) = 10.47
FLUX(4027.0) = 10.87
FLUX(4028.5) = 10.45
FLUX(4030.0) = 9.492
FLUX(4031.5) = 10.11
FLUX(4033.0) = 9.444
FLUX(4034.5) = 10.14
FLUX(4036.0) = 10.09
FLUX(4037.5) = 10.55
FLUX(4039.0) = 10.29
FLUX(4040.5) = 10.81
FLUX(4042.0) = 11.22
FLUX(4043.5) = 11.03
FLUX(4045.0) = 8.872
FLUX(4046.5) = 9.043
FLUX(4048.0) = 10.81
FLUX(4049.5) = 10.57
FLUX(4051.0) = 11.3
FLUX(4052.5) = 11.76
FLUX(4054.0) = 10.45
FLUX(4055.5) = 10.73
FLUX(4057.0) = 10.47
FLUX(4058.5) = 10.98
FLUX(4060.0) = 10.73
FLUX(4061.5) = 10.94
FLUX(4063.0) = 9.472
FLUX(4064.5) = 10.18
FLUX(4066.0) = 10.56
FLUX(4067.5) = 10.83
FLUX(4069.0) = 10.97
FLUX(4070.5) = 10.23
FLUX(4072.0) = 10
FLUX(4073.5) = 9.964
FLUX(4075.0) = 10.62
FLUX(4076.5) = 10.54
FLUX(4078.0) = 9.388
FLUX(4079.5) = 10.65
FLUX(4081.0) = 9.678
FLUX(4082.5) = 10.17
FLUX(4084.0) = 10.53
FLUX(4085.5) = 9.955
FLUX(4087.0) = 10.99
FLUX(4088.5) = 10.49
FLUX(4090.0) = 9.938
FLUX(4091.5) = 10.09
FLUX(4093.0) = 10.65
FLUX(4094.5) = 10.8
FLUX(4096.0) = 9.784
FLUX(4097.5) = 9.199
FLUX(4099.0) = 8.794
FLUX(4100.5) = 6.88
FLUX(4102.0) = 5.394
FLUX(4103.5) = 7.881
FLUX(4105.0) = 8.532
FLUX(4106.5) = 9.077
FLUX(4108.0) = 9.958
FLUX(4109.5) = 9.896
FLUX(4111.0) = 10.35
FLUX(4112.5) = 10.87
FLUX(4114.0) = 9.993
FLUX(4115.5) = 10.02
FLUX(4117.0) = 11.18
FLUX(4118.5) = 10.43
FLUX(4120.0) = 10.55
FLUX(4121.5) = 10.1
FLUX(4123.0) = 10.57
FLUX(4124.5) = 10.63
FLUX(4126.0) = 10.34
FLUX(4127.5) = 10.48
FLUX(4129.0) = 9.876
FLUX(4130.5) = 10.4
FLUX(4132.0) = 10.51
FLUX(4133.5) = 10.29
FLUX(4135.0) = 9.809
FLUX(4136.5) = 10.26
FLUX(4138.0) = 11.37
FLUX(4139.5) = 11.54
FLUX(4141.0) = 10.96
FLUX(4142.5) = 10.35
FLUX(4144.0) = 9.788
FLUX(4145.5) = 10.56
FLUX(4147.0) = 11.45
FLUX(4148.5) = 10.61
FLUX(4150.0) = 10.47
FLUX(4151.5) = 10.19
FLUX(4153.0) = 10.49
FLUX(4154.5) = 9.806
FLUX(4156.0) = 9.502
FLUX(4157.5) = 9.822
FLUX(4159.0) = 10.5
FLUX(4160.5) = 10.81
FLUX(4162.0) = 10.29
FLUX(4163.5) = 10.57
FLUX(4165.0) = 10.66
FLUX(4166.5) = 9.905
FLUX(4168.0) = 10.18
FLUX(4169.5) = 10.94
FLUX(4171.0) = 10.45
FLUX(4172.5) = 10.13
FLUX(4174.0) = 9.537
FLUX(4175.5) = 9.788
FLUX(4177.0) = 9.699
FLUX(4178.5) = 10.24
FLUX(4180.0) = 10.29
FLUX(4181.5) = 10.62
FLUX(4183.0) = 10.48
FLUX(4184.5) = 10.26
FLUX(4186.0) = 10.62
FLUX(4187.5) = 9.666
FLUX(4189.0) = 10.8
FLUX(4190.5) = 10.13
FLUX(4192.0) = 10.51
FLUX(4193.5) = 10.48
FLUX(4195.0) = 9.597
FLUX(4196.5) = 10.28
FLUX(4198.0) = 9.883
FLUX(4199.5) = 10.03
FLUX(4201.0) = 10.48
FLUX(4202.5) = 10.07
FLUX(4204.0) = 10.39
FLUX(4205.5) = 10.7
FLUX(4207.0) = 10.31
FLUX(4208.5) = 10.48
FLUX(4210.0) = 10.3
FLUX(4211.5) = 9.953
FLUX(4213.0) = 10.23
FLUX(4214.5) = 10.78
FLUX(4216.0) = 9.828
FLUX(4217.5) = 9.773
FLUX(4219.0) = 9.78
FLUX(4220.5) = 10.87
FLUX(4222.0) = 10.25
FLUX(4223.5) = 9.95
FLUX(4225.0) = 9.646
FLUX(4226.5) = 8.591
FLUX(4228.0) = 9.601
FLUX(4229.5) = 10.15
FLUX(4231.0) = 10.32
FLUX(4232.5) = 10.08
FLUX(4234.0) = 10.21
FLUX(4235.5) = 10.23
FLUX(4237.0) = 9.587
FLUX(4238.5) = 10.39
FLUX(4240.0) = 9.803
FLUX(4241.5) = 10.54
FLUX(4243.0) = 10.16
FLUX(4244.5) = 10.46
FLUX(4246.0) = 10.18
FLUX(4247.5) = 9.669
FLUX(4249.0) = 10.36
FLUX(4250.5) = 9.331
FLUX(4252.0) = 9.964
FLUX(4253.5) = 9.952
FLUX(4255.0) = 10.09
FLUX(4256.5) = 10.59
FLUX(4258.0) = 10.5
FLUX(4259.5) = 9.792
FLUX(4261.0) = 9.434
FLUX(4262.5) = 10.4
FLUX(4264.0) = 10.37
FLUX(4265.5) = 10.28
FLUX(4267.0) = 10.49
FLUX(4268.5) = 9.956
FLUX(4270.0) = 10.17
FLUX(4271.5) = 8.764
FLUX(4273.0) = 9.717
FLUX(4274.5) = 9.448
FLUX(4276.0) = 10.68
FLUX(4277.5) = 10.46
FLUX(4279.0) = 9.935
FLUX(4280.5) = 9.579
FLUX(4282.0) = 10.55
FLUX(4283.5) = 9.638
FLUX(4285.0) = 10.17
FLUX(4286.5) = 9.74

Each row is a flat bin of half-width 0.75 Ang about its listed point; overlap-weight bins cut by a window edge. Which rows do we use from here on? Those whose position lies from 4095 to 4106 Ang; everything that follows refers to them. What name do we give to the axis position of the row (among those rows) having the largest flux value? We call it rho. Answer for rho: 4096.0 Ang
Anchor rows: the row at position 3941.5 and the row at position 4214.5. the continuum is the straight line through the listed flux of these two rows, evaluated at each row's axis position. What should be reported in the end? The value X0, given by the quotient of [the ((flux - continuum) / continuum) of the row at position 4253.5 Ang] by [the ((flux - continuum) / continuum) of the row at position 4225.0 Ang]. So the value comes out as 0.9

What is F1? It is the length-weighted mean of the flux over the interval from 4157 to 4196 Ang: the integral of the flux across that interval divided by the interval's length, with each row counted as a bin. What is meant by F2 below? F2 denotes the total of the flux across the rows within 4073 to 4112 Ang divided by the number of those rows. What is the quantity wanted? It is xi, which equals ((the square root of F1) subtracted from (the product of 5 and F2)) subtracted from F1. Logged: -35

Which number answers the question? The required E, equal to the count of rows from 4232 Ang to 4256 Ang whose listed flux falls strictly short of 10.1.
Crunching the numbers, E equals 8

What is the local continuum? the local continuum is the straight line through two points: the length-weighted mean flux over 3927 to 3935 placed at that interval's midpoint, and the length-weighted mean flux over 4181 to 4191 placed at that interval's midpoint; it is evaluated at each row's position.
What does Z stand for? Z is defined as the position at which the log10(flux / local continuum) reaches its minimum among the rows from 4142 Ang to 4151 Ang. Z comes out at 4144.0 Ang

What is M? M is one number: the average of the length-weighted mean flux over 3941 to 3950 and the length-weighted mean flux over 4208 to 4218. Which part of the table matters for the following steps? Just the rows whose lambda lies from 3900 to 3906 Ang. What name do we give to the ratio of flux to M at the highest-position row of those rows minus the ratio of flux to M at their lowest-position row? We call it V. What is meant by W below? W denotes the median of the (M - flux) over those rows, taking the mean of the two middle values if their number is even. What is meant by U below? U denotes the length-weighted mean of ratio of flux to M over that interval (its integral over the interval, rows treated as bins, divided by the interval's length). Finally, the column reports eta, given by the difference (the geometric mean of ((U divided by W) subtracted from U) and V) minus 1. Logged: -0.66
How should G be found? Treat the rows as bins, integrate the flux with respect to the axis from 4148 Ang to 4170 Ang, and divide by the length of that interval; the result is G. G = 10.3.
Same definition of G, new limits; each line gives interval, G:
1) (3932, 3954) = 7.6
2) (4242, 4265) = 10.1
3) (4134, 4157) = 10.5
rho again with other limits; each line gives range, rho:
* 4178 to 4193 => 4189.0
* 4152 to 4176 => 4169.5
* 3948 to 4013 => 3992.5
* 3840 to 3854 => 3848.5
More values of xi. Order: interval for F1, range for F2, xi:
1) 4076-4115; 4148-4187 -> -39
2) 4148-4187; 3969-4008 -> -34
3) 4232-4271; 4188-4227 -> -38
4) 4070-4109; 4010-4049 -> -39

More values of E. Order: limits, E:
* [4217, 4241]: 9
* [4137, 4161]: 4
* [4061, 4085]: 5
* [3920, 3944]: 16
